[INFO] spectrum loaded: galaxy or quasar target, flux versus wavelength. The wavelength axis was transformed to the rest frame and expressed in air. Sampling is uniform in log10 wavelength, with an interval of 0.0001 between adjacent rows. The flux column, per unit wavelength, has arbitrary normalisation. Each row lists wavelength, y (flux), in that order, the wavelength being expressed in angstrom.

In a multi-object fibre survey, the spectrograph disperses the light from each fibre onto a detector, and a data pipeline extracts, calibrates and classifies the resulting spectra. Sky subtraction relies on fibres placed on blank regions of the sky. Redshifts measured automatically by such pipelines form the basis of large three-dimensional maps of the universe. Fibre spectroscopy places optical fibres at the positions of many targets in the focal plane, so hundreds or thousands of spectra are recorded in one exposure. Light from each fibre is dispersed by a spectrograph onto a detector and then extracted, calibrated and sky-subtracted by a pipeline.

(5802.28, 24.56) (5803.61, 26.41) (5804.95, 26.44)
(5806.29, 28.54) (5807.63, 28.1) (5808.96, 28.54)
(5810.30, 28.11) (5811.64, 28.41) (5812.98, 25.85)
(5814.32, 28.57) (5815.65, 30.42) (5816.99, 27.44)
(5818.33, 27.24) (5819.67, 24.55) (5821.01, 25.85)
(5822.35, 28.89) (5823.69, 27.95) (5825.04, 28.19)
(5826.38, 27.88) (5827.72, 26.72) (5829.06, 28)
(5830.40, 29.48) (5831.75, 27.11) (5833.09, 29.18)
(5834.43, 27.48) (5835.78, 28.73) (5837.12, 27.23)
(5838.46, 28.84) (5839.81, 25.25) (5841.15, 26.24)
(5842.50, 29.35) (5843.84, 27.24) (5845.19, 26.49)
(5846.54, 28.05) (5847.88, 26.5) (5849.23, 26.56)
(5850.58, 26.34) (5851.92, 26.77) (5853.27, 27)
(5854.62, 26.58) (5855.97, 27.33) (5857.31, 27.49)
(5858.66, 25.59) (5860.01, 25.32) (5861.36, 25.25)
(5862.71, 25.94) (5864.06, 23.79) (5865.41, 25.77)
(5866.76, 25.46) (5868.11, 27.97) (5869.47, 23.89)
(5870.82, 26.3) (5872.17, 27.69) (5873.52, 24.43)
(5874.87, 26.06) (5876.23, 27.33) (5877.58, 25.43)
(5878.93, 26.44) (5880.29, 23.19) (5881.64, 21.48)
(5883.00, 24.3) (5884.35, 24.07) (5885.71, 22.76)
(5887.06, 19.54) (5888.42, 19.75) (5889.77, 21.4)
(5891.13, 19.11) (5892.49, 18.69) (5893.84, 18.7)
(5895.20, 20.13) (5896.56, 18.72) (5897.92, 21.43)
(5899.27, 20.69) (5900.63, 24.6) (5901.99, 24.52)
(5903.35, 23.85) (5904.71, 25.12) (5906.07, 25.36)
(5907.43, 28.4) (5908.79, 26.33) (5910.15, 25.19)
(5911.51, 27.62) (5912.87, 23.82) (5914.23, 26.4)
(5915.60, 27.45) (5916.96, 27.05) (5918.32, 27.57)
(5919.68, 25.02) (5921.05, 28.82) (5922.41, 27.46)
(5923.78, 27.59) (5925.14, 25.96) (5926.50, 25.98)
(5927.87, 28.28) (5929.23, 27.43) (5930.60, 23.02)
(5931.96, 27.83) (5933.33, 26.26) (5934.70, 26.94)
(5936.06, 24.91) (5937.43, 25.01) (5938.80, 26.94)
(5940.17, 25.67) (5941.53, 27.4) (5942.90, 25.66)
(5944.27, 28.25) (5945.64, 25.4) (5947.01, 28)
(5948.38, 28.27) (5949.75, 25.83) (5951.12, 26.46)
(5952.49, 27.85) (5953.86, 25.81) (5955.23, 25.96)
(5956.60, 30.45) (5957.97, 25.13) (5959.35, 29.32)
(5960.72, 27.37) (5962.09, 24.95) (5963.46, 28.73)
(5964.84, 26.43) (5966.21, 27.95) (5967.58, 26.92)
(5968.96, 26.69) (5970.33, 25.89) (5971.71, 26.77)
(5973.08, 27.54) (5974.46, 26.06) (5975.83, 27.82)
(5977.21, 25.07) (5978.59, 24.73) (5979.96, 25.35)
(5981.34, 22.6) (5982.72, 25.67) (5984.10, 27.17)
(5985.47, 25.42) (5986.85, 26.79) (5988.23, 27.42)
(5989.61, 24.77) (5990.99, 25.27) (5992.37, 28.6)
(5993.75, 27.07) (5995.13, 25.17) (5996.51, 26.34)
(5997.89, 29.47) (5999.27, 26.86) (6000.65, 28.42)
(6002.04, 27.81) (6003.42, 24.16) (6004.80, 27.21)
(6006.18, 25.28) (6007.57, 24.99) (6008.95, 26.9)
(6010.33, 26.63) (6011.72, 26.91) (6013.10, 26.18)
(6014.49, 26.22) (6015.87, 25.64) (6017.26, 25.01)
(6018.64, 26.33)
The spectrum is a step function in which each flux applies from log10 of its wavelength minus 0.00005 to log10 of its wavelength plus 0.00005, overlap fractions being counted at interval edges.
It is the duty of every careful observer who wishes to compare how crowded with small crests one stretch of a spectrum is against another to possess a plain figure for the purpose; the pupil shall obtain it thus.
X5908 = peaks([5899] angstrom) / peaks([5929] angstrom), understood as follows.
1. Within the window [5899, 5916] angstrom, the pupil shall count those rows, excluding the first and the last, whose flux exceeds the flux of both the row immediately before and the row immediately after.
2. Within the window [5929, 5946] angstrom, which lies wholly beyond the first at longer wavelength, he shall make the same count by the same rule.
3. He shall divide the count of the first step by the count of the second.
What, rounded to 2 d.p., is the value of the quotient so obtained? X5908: 0.60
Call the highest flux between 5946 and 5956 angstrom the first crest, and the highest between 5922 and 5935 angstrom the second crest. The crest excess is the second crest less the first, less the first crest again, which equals -28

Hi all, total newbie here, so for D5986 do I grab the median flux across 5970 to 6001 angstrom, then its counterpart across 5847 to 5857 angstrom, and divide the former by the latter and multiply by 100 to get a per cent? 99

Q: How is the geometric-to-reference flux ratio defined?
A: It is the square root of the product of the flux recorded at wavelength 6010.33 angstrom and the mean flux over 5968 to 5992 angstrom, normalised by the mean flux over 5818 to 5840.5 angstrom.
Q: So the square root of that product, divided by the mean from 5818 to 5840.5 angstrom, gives 0.95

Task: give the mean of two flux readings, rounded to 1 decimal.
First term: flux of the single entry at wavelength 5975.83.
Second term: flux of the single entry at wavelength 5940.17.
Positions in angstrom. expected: 26.7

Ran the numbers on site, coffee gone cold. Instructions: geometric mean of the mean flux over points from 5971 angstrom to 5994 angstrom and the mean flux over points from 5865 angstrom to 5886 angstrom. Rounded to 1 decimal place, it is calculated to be 25.6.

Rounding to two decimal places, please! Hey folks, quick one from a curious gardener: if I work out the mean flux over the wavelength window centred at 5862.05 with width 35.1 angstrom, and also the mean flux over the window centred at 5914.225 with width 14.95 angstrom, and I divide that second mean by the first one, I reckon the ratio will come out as 1.02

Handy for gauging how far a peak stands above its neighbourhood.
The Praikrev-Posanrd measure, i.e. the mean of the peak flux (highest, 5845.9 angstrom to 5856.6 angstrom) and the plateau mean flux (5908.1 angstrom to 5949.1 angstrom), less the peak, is -0.7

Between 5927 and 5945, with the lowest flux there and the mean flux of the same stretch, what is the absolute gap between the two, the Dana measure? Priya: 3.4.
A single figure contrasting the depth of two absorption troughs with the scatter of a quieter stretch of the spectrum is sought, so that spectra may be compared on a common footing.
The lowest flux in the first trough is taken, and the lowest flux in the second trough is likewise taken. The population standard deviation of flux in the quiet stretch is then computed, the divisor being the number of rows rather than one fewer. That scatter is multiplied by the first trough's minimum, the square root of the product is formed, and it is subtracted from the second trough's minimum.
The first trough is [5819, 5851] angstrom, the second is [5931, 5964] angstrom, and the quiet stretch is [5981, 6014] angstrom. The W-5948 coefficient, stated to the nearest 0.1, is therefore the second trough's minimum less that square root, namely 18.9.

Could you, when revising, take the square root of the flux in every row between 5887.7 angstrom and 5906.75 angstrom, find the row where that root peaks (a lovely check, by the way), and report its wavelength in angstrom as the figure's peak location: 5906.07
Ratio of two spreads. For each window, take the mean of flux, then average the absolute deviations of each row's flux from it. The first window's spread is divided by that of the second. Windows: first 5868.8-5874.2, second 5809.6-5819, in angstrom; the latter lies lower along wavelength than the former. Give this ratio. 1.4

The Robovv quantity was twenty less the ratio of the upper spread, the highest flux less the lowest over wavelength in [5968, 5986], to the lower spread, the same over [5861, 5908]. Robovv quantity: 19.5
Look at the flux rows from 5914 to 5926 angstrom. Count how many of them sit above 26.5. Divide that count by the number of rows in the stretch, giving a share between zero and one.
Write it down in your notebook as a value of 0.67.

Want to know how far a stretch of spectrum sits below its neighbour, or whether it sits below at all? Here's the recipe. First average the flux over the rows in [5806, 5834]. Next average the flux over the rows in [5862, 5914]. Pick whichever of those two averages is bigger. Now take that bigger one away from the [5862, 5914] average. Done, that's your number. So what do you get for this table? -4.0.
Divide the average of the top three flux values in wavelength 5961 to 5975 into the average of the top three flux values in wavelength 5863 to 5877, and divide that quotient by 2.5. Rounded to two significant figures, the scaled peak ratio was 0.39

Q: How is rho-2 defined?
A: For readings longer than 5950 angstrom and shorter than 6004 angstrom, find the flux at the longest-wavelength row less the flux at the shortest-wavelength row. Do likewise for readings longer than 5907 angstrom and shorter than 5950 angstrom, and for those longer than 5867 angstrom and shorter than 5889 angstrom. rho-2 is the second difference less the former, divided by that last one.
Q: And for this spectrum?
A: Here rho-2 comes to 0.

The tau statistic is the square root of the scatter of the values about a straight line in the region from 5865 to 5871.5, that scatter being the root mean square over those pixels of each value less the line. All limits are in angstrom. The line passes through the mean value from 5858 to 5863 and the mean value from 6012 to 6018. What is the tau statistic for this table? 1.2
